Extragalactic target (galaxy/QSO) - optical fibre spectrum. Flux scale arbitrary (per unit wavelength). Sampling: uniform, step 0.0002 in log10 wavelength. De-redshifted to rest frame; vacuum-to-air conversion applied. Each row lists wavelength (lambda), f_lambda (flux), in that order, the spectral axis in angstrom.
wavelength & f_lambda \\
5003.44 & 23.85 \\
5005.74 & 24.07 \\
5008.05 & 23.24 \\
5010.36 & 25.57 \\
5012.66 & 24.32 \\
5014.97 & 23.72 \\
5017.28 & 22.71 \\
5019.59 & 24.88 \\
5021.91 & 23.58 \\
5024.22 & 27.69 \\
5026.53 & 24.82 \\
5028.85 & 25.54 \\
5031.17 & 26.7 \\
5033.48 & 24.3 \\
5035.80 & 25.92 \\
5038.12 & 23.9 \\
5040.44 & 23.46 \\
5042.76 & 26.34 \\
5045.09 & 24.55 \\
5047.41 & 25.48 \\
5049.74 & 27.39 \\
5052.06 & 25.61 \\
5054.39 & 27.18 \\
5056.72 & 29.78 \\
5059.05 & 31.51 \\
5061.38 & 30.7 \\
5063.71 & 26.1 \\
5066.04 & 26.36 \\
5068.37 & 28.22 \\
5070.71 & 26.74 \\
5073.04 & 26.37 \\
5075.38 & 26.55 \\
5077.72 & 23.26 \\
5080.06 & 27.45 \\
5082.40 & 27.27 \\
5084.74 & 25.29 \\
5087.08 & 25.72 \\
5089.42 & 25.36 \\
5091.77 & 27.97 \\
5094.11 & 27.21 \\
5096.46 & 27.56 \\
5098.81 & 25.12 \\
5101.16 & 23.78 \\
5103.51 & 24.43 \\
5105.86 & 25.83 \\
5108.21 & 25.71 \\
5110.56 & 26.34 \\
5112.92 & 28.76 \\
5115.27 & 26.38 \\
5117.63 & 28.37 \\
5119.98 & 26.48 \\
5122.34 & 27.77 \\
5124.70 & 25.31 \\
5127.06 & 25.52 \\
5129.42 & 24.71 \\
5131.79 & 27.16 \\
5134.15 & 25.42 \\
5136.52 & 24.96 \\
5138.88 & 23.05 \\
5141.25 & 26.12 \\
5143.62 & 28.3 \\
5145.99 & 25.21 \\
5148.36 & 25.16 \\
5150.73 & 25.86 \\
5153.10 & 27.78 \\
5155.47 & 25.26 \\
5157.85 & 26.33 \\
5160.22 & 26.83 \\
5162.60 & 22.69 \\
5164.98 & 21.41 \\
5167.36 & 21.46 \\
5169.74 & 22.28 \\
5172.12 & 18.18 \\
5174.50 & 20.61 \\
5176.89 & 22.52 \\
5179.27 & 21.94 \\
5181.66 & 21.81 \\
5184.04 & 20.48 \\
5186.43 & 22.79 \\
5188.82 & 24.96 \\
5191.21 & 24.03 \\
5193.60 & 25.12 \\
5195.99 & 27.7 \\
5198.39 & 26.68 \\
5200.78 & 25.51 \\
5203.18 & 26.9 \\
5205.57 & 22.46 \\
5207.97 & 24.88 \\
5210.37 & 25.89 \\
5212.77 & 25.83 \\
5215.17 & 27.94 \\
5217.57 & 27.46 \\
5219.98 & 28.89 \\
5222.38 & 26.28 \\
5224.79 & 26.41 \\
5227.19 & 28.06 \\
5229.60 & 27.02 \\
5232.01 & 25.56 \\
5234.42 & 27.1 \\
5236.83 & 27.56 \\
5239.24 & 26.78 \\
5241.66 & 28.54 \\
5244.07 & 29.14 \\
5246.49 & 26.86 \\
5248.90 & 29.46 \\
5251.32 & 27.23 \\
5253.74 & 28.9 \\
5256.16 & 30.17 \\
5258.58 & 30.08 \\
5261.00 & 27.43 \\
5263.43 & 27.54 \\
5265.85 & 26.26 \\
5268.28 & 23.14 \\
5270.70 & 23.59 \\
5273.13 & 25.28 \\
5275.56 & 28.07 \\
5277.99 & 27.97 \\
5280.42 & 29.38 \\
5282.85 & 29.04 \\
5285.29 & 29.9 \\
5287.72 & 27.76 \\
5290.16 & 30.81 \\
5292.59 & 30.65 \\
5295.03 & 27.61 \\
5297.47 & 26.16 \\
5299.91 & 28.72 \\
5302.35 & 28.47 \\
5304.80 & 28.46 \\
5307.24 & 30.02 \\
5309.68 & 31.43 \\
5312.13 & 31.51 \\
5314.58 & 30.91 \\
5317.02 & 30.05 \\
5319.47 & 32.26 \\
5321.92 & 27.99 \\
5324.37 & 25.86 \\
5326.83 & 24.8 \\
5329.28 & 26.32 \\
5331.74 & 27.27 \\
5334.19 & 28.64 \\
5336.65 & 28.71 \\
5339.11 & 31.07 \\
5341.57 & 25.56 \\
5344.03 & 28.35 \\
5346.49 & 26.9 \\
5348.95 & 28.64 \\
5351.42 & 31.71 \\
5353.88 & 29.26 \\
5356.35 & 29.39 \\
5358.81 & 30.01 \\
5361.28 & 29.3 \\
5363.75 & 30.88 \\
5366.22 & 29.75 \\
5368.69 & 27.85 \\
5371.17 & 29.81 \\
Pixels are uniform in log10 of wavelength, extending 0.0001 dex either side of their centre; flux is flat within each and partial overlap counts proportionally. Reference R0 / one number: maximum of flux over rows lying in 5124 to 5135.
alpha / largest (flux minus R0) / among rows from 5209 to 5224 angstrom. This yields 1.7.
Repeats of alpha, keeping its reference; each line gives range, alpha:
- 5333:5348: 3.9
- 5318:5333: 5.1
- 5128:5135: 0.0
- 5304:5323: 5.1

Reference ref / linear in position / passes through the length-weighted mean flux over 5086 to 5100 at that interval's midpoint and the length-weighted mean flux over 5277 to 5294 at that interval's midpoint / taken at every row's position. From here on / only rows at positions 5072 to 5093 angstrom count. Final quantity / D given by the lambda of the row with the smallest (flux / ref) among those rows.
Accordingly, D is 5077.72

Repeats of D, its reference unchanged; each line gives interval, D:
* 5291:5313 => 5297.47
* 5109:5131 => 5129.42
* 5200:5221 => 5205.57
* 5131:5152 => 5138.88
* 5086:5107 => 5101.16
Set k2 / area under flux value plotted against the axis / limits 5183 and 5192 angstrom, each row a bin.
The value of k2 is 208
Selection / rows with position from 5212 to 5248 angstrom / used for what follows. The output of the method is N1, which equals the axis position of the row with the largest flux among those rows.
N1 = 5244.07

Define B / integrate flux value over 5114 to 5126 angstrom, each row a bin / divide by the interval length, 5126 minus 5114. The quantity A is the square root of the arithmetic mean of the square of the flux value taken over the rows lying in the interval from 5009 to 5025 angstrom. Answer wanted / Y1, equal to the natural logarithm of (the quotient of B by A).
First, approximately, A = 25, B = 26.9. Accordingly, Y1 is 0.09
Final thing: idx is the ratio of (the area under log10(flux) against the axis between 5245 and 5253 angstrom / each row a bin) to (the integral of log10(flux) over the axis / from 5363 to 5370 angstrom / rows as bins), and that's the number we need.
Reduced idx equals 1.13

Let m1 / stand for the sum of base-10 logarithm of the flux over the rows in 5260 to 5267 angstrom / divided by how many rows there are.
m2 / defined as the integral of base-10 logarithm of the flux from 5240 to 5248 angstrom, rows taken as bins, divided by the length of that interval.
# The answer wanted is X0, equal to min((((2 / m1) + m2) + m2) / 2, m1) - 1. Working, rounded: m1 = 1.43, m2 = 1.449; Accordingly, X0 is 0.432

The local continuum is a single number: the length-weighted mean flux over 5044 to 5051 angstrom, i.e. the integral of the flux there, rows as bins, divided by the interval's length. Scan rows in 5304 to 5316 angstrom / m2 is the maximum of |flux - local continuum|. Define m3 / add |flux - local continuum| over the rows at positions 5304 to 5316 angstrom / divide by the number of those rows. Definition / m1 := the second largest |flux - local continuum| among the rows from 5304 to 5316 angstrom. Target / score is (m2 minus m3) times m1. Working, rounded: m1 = 5.6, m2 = 6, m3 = 5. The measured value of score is 5.8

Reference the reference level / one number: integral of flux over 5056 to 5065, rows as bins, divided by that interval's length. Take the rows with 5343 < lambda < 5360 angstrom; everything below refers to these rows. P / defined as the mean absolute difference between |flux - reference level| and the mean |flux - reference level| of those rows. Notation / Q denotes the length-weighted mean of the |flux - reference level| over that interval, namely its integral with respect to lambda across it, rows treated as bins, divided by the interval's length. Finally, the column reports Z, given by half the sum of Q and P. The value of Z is 0.9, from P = 0.76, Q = 1.1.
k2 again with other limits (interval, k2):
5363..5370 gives 206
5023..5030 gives 182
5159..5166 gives 166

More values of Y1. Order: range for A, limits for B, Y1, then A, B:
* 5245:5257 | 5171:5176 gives -0.38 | 29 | 19.6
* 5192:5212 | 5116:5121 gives 0.06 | 26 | 27.4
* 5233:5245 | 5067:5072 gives -0.01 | 28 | 27.4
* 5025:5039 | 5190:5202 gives 0.02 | 25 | 25.8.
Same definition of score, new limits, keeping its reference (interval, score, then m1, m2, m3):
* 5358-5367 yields 3.7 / 4.2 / 5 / 4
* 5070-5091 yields 2.6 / 1.6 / 3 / 1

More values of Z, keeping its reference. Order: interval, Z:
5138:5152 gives 2.5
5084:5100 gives 2.1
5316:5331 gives 1.9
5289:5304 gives 1.1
